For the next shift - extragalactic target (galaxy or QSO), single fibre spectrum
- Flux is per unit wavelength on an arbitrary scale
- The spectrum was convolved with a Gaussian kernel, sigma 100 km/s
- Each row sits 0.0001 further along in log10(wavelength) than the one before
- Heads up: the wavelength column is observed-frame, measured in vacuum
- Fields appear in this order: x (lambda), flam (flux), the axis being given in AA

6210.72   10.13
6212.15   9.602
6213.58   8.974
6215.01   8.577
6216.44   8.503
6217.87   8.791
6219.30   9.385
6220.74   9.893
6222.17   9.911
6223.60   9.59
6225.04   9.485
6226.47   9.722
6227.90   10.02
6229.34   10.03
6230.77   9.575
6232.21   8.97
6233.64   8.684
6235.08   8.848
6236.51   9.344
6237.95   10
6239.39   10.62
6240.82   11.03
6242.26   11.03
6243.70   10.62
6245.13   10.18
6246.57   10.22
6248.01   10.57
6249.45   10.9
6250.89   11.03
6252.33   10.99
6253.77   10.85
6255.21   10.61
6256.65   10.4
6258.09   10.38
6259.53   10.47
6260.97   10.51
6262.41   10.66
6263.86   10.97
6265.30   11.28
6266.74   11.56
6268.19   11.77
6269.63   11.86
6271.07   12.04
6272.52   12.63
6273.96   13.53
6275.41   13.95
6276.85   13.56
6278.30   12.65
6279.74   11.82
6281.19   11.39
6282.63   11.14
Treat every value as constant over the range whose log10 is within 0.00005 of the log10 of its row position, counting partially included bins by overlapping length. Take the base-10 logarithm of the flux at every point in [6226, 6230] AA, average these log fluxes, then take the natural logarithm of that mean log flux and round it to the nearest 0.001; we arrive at -0.003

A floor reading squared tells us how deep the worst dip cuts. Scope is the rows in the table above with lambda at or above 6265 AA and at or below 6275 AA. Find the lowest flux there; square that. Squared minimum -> 127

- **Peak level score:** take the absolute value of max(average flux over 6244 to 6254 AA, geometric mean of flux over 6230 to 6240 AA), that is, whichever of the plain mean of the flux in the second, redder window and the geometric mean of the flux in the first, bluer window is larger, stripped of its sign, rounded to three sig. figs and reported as 10.7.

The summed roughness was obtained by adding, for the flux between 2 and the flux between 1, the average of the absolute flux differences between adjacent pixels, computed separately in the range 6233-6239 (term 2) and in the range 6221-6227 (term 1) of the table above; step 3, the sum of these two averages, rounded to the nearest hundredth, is 0.66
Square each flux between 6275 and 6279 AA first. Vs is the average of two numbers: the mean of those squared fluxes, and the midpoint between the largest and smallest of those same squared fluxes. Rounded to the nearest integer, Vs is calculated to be 178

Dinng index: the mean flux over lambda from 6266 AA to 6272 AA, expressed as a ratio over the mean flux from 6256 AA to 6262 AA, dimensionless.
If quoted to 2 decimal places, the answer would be 1.13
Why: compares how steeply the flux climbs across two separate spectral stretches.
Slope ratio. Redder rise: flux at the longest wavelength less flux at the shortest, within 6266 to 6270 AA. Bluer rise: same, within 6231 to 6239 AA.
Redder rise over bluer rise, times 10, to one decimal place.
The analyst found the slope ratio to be 2.9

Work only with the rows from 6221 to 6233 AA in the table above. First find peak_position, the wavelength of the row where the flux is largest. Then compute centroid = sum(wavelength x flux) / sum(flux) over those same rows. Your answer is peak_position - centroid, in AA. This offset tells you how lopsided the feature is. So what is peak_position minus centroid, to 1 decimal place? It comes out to 2.2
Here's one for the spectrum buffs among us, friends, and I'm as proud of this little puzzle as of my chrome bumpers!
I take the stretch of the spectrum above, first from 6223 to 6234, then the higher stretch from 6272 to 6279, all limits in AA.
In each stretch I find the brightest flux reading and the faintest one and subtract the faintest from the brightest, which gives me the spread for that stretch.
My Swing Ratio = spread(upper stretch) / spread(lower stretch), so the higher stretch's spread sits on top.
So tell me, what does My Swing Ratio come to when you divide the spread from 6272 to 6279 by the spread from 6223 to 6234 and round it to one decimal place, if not 1.0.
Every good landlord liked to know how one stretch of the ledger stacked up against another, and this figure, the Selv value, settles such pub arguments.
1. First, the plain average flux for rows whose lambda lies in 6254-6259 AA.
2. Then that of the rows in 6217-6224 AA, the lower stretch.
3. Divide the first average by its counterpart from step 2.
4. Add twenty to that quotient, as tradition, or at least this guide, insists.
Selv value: 21.1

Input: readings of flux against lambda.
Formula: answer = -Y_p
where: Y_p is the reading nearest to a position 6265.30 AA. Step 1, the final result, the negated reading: -11.3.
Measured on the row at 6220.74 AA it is -9.9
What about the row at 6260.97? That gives -10.5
